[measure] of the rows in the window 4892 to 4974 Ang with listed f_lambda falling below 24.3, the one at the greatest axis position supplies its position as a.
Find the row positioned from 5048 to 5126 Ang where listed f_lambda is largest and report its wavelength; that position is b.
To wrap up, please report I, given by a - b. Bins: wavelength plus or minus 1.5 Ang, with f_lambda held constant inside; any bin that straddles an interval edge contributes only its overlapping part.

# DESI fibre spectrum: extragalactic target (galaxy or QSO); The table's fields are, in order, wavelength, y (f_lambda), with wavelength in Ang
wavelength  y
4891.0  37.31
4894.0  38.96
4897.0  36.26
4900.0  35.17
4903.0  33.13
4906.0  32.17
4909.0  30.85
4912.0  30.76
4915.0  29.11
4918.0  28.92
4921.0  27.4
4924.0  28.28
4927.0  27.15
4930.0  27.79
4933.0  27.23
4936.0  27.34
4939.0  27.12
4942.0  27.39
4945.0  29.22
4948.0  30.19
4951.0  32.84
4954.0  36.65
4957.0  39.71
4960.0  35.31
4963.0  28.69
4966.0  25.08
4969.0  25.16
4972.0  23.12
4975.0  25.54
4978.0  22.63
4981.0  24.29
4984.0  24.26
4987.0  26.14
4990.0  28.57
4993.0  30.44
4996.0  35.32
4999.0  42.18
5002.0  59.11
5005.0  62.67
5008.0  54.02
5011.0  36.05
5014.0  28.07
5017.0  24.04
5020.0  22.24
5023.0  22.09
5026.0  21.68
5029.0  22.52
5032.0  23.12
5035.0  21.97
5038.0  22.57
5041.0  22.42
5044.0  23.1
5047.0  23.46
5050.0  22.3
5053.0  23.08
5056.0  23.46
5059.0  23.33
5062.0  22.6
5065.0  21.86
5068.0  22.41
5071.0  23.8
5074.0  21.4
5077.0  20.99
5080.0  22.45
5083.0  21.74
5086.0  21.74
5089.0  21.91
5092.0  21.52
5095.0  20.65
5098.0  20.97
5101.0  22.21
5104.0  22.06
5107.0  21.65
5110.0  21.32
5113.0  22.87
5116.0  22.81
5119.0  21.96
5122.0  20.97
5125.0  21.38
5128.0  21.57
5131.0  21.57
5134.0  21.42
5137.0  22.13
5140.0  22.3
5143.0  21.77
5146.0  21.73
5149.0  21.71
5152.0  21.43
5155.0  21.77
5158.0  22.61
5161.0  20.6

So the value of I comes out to -99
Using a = 4972.0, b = 5071.0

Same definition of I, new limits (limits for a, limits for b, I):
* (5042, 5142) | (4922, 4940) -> 216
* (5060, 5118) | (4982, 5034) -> 111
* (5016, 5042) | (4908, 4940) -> 132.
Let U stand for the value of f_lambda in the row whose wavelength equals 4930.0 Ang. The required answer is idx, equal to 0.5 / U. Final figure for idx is 0.0180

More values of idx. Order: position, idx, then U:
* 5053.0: 0.0217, 23.08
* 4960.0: 0.0142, 35.31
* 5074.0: 0.0234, 21.4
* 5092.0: 0.0232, 21.52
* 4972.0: 0.0216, 23.12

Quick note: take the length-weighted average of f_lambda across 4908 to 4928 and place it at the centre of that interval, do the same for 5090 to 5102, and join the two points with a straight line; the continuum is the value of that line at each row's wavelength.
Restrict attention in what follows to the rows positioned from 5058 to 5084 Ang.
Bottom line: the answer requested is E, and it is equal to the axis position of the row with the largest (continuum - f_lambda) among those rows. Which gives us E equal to 5077.0 Ang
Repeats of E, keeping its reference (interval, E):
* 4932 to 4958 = 4933.0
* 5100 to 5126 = 5110.0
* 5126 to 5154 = 5128.0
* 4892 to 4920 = 4918.0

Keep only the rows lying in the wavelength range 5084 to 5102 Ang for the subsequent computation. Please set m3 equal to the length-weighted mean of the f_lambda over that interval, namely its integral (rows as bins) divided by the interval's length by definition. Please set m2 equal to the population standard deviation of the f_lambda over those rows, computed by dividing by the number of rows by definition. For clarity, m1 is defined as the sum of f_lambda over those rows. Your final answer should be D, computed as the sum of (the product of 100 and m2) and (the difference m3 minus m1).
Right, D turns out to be -54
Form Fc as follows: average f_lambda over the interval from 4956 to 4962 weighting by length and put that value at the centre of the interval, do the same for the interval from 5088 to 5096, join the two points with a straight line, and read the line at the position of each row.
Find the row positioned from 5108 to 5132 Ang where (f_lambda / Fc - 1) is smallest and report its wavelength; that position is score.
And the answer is 5110.0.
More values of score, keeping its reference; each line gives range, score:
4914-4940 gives 4921.0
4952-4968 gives 4966.0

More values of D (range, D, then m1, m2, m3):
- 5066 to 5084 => -20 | 133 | 0.9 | 22.1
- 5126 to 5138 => -38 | 87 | 0.3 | 21.6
